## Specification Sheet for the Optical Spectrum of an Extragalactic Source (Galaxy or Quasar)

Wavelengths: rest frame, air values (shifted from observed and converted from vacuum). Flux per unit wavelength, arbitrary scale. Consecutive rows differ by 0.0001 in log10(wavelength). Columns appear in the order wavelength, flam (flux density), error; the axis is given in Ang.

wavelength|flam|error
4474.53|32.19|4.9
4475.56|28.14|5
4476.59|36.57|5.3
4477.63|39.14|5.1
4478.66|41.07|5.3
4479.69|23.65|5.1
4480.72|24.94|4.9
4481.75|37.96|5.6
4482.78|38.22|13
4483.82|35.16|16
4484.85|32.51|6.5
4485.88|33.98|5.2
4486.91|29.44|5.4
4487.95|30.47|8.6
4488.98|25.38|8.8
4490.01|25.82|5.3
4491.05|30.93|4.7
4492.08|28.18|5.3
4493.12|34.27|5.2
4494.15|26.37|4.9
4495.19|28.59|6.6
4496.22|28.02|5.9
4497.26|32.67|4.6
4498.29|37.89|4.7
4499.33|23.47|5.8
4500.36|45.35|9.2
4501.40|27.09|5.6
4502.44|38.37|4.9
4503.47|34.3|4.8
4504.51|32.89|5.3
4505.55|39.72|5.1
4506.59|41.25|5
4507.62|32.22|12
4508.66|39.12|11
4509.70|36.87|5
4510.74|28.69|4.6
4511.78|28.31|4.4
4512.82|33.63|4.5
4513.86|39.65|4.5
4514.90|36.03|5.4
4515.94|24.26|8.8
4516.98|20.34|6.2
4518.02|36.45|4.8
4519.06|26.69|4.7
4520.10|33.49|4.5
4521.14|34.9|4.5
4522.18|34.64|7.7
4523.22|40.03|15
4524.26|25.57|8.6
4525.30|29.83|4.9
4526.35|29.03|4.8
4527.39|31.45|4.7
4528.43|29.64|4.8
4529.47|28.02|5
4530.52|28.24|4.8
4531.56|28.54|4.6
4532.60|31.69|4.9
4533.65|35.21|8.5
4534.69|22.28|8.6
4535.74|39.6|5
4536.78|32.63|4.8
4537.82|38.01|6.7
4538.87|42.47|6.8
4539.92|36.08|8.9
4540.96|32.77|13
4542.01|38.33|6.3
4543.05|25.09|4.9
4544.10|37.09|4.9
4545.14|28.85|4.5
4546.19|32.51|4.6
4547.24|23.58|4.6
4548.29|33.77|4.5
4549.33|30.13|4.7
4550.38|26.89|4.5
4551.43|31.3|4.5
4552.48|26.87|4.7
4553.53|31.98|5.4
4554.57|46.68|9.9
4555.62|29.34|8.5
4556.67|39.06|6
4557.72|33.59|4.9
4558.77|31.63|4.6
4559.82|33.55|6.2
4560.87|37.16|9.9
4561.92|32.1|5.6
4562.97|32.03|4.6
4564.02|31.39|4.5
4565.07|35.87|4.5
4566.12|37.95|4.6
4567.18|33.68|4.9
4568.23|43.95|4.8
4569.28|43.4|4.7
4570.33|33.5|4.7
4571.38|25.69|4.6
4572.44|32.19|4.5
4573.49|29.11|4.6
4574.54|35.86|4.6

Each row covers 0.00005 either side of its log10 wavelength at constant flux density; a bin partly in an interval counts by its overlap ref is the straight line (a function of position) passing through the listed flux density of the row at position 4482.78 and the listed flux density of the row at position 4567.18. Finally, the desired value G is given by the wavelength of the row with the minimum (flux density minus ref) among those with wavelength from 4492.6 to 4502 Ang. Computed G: 4499.33 Ang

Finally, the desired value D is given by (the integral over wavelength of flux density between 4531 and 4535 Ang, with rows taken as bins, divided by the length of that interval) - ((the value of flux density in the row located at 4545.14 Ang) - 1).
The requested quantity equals 2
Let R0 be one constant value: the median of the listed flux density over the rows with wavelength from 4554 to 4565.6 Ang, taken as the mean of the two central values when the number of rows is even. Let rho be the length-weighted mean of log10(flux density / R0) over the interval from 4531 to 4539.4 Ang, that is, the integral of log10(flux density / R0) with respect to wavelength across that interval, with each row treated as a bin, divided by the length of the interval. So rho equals -0.0047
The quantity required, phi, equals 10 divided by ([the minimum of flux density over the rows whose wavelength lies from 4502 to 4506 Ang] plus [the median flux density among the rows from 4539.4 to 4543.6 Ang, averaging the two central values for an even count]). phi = 0.149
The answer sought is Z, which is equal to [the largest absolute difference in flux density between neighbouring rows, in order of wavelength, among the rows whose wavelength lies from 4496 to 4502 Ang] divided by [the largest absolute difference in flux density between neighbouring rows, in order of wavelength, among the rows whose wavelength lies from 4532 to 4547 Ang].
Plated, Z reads 1.26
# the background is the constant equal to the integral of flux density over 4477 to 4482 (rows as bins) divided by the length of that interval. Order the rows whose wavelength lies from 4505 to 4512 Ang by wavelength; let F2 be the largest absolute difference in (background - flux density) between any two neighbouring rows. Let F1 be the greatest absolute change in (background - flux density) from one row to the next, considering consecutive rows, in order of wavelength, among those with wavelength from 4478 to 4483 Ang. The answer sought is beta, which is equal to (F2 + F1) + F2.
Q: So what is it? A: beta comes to 35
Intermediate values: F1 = 17.4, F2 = 9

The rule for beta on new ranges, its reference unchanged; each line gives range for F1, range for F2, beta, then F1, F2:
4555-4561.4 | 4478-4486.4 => 45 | 9.7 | 17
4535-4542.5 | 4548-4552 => 16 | 7.0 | 4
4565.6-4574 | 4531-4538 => 45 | 10.3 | 17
